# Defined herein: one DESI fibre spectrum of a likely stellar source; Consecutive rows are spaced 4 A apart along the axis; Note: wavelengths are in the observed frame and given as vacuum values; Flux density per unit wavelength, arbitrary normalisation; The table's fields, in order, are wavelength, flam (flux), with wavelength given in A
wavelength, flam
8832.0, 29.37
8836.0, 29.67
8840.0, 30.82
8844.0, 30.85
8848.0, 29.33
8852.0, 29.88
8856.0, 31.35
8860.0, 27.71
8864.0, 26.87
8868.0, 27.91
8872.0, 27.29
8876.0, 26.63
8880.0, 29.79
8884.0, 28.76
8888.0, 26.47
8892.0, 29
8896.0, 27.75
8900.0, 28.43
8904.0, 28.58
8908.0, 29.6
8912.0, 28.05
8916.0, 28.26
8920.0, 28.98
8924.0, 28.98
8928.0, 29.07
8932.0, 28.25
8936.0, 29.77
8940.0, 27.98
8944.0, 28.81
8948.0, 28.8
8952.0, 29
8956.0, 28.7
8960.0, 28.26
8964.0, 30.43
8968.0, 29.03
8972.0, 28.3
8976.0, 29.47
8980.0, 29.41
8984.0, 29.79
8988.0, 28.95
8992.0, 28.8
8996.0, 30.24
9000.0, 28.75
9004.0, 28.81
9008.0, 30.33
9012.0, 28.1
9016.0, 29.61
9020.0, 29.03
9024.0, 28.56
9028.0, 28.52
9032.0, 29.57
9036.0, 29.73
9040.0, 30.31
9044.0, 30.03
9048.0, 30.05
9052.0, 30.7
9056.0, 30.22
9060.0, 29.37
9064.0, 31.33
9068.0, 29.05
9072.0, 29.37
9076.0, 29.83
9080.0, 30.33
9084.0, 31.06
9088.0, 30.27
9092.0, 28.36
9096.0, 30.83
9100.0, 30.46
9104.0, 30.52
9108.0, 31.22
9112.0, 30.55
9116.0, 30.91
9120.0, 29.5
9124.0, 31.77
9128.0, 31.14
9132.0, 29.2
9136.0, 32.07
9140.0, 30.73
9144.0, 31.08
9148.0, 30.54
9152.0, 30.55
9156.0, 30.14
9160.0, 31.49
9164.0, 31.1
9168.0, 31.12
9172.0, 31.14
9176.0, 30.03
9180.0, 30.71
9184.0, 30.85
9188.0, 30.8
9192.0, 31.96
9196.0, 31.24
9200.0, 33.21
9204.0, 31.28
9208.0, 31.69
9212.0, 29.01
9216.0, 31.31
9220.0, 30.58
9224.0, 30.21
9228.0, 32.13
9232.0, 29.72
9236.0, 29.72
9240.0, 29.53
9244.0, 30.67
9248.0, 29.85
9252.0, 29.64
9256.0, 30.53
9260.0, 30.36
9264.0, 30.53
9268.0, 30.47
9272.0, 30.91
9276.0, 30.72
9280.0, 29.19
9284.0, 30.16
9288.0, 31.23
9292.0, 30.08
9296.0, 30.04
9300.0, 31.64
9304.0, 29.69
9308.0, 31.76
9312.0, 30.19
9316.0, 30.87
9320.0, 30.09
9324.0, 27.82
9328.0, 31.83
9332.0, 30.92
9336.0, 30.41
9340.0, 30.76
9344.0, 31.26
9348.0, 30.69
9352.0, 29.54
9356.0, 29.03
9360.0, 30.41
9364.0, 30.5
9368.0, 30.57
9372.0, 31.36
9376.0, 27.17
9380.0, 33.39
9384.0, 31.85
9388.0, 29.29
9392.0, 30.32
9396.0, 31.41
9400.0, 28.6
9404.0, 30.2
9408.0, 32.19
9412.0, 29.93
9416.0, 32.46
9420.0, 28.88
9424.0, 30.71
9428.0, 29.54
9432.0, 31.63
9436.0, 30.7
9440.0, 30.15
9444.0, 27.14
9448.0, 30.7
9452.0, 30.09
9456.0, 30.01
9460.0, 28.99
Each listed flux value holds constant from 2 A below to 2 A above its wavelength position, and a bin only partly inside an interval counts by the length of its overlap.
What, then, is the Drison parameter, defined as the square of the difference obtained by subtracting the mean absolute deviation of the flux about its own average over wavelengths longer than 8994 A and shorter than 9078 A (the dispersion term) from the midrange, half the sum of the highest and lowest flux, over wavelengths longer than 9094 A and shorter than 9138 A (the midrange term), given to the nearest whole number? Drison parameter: 899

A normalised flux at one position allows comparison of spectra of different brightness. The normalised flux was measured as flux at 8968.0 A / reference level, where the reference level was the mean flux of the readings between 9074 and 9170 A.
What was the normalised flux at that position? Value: 0.95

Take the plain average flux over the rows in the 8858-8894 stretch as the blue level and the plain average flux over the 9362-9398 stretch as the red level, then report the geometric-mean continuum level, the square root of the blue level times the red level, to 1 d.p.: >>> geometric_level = 29.2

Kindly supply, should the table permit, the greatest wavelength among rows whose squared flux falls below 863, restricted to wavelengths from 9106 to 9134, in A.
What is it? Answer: 9132.0 A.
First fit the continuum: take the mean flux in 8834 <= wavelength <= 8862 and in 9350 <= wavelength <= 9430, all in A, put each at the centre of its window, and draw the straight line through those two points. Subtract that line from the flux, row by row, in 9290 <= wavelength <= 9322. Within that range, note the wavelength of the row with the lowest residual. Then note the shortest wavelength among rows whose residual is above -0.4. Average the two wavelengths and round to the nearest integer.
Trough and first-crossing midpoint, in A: 9298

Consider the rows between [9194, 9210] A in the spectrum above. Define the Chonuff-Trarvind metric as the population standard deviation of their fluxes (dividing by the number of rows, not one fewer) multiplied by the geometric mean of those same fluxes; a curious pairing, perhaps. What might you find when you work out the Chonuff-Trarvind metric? 25.5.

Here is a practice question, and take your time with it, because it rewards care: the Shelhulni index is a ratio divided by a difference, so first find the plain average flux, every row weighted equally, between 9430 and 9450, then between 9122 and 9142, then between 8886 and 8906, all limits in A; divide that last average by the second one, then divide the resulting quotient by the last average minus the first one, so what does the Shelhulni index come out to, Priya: -0.45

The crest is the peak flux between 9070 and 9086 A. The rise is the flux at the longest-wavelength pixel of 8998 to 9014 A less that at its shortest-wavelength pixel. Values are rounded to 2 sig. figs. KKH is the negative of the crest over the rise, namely 48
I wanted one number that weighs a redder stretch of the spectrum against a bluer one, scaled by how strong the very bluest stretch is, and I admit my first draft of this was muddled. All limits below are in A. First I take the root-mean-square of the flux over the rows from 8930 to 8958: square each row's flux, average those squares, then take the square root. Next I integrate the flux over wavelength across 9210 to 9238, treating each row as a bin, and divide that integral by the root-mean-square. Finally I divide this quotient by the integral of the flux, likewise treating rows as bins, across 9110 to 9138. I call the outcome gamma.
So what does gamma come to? 0.0344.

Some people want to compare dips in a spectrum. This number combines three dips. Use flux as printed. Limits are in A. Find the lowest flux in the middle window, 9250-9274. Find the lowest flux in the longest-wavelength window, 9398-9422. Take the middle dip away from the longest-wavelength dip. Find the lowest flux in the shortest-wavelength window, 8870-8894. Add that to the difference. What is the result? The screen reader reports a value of 25.4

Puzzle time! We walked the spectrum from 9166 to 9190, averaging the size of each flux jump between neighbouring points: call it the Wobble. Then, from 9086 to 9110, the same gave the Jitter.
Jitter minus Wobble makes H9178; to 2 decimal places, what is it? 0.70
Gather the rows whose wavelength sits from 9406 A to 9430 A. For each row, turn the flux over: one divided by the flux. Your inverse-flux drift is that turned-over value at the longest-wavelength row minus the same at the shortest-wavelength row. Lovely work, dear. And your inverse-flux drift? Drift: 0.0028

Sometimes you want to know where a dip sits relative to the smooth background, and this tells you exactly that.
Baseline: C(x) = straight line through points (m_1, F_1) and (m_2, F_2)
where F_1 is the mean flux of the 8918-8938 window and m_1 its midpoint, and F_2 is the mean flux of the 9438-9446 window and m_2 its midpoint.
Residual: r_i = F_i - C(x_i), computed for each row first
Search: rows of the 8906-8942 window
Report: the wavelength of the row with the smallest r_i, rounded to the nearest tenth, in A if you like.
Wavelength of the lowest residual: 8940.0 A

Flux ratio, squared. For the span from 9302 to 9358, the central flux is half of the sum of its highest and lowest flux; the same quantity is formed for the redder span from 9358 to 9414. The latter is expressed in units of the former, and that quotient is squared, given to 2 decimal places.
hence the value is 1.03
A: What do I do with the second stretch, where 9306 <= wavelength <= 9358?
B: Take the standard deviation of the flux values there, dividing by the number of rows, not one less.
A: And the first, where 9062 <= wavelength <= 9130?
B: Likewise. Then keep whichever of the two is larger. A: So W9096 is 1.1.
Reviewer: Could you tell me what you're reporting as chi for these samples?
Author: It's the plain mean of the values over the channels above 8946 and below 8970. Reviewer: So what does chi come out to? 29.0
